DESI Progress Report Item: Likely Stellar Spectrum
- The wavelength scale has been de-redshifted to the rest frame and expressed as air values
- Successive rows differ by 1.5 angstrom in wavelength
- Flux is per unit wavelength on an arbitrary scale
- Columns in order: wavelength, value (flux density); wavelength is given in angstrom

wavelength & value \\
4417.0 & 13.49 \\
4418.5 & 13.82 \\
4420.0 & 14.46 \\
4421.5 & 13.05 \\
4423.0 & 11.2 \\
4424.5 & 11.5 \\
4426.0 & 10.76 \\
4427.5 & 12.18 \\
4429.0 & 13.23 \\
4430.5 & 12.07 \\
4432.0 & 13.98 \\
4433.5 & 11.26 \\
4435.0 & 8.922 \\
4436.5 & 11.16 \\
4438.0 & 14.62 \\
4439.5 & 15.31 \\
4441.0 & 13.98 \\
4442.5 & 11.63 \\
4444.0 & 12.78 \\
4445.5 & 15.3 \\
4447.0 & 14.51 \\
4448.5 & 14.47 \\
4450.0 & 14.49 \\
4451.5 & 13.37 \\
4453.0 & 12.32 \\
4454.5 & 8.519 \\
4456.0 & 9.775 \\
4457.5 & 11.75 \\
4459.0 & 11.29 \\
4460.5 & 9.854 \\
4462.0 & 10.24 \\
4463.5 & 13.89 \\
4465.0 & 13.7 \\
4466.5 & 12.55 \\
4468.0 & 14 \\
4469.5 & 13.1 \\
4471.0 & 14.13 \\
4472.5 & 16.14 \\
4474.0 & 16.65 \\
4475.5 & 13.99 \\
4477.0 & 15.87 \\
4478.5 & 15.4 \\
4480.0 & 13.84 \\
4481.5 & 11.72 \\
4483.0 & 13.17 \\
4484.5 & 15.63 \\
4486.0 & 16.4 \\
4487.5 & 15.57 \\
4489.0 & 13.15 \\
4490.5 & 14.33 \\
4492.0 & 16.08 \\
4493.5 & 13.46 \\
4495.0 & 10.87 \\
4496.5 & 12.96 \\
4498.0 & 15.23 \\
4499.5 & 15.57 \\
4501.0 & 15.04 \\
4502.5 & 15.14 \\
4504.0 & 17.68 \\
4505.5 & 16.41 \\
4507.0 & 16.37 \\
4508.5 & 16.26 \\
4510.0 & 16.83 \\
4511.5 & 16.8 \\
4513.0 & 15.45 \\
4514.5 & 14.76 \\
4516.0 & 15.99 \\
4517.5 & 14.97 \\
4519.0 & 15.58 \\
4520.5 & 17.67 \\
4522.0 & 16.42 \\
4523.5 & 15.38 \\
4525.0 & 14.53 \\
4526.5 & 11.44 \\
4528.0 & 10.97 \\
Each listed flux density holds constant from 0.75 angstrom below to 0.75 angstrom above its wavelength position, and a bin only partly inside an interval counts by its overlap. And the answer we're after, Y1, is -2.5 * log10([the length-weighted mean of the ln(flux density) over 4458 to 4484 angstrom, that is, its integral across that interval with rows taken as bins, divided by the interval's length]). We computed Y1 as -1.034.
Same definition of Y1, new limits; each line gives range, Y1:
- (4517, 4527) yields -1.085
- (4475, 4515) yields -1.078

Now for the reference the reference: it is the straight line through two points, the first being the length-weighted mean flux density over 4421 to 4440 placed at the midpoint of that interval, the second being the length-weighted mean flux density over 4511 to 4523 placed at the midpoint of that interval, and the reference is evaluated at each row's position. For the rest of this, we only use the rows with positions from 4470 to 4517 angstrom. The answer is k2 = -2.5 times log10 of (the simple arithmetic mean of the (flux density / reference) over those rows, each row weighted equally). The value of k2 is -0.01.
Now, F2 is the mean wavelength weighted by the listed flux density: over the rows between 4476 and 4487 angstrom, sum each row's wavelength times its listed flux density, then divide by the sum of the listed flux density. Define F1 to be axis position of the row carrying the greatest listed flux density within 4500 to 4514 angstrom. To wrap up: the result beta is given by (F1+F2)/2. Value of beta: 4492.8 angstrom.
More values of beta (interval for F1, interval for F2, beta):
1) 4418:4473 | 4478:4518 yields 4485.5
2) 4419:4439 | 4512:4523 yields 4477.8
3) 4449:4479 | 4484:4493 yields 4481.1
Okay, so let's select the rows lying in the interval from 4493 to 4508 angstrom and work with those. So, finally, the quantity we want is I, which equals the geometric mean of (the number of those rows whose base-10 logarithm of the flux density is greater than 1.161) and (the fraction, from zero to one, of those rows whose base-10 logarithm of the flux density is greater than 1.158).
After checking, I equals 2.2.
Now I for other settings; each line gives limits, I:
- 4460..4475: 0.6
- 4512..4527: 2.8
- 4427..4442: 0.6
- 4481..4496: 1.3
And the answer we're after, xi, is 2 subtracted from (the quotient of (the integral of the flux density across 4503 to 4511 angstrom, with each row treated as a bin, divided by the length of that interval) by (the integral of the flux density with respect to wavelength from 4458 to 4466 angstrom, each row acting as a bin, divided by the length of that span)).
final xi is -0.59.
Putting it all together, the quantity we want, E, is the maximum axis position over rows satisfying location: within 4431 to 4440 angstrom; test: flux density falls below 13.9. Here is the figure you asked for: 4436.5 angstrom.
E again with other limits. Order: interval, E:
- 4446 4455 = 4454.5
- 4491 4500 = 4496.5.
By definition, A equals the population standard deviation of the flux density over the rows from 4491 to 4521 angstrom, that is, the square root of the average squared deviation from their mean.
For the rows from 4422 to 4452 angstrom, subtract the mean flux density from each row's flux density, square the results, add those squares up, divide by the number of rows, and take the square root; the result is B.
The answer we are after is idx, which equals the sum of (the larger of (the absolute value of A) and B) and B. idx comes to 3.42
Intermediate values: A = 1.6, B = 1.71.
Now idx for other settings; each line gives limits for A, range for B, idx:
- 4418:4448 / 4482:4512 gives 3.32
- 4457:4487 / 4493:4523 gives 3.52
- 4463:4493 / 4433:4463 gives 4.21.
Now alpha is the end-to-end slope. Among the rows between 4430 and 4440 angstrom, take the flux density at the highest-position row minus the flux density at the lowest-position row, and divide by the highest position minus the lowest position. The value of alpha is 0.4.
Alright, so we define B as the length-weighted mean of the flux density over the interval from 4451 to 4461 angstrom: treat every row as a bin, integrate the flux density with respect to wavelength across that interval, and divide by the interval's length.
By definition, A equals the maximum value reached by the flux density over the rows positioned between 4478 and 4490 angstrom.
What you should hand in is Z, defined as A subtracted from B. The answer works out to -5.4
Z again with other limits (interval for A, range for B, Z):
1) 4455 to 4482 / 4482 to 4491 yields -2.0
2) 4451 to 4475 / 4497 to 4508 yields -0.8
